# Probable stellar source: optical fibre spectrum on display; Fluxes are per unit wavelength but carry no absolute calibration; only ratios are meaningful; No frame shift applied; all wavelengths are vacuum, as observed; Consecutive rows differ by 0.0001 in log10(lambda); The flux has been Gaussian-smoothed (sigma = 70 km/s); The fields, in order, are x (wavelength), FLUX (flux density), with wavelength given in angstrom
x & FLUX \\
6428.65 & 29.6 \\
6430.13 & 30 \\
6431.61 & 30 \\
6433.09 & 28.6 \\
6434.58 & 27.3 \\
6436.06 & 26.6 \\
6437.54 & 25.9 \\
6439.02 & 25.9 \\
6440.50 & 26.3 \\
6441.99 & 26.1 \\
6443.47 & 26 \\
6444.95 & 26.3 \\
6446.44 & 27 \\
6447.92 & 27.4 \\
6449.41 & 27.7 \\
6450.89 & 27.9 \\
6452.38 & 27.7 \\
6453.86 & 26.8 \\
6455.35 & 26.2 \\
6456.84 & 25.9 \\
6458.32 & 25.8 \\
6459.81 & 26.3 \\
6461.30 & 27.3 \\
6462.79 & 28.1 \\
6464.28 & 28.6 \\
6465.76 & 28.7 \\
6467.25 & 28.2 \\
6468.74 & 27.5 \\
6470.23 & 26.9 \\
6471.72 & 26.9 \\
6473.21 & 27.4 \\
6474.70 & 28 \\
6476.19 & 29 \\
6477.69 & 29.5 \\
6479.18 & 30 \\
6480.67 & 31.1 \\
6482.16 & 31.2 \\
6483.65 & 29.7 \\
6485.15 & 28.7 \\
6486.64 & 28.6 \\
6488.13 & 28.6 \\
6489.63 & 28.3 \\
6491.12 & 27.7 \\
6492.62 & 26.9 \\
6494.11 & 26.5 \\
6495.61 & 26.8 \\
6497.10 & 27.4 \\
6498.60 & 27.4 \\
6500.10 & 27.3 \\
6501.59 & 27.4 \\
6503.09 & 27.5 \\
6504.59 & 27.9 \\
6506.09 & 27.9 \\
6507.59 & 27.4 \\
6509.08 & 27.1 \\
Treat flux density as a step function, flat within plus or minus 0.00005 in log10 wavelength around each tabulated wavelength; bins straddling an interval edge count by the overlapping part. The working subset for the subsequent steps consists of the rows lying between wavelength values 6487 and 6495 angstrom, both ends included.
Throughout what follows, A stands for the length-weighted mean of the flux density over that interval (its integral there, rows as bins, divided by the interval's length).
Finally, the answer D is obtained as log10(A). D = 1.44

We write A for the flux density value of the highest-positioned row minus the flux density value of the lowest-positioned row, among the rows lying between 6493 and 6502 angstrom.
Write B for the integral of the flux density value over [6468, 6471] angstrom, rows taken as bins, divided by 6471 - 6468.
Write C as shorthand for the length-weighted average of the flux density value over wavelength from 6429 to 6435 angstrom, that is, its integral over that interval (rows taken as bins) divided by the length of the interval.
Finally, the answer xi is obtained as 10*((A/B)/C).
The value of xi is 0.011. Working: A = 0.9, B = 27.2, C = 29.1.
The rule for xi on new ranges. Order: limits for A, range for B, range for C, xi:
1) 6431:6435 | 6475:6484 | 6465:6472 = -0.032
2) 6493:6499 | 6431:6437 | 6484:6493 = 0.011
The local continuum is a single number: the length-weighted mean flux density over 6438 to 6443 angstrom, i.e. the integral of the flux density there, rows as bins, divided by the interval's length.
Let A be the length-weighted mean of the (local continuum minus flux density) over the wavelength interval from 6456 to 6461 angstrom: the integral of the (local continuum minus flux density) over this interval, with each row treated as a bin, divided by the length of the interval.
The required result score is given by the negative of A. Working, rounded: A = 0.0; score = 0.0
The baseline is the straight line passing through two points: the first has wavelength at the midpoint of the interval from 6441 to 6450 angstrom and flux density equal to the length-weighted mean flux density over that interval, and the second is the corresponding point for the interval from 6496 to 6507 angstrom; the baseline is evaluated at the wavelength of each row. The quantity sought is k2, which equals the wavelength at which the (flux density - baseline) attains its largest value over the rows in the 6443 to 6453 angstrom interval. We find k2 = 6450.89 angstrom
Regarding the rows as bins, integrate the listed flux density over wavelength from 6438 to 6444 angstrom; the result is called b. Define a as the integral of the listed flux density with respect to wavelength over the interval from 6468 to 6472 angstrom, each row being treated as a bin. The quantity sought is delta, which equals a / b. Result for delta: 0.69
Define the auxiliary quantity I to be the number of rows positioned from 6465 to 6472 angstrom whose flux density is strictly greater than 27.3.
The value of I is 3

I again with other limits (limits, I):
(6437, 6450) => 2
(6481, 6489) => 5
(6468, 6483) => 8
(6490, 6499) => 3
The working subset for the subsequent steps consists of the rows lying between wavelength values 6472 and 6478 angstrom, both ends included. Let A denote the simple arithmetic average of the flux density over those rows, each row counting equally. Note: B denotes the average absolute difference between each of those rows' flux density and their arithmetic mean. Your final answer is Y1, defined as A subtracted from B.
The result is -27.7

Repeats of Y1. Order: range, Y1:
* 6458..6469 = -26.7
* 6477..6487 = -29.0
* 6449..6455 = -27.2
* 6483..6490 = -28.4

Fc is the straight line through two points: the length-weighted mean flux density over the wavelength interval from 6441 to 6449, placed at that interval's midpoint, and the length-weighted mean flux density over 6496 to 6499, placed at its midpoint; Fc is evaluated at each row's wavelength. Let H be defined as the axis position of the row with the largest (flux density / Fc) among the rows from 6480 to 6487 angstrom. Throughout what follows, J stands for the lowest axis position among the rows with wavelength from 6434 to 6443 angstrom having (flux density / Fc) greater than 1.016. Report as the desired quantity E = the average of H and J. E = 6458.4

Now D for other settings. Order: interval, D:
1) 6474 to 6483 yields 1.47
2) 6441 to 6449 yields 1.42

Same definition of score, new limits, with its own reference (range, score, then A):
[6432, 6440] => 0.9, -0.9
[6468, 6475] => 1.2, -1.2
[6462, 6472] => 1.8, -1.8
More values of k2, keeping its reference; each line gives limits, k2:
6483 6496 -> 6483.65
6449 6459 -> 6450.89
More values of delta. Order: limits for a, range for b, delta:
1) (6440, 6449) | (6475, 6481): 1.34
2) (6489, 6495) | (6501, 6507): 0.99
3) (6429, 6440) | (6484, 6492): 1.35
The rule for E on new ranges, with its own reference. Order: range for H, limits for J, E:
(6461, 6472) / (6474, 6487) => 6470.2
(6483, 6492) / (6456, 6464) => 6472.5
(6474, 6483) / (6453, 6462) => 6471.7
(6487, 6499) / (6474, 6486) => 6481.4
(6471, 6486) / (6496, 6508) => 6493.4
